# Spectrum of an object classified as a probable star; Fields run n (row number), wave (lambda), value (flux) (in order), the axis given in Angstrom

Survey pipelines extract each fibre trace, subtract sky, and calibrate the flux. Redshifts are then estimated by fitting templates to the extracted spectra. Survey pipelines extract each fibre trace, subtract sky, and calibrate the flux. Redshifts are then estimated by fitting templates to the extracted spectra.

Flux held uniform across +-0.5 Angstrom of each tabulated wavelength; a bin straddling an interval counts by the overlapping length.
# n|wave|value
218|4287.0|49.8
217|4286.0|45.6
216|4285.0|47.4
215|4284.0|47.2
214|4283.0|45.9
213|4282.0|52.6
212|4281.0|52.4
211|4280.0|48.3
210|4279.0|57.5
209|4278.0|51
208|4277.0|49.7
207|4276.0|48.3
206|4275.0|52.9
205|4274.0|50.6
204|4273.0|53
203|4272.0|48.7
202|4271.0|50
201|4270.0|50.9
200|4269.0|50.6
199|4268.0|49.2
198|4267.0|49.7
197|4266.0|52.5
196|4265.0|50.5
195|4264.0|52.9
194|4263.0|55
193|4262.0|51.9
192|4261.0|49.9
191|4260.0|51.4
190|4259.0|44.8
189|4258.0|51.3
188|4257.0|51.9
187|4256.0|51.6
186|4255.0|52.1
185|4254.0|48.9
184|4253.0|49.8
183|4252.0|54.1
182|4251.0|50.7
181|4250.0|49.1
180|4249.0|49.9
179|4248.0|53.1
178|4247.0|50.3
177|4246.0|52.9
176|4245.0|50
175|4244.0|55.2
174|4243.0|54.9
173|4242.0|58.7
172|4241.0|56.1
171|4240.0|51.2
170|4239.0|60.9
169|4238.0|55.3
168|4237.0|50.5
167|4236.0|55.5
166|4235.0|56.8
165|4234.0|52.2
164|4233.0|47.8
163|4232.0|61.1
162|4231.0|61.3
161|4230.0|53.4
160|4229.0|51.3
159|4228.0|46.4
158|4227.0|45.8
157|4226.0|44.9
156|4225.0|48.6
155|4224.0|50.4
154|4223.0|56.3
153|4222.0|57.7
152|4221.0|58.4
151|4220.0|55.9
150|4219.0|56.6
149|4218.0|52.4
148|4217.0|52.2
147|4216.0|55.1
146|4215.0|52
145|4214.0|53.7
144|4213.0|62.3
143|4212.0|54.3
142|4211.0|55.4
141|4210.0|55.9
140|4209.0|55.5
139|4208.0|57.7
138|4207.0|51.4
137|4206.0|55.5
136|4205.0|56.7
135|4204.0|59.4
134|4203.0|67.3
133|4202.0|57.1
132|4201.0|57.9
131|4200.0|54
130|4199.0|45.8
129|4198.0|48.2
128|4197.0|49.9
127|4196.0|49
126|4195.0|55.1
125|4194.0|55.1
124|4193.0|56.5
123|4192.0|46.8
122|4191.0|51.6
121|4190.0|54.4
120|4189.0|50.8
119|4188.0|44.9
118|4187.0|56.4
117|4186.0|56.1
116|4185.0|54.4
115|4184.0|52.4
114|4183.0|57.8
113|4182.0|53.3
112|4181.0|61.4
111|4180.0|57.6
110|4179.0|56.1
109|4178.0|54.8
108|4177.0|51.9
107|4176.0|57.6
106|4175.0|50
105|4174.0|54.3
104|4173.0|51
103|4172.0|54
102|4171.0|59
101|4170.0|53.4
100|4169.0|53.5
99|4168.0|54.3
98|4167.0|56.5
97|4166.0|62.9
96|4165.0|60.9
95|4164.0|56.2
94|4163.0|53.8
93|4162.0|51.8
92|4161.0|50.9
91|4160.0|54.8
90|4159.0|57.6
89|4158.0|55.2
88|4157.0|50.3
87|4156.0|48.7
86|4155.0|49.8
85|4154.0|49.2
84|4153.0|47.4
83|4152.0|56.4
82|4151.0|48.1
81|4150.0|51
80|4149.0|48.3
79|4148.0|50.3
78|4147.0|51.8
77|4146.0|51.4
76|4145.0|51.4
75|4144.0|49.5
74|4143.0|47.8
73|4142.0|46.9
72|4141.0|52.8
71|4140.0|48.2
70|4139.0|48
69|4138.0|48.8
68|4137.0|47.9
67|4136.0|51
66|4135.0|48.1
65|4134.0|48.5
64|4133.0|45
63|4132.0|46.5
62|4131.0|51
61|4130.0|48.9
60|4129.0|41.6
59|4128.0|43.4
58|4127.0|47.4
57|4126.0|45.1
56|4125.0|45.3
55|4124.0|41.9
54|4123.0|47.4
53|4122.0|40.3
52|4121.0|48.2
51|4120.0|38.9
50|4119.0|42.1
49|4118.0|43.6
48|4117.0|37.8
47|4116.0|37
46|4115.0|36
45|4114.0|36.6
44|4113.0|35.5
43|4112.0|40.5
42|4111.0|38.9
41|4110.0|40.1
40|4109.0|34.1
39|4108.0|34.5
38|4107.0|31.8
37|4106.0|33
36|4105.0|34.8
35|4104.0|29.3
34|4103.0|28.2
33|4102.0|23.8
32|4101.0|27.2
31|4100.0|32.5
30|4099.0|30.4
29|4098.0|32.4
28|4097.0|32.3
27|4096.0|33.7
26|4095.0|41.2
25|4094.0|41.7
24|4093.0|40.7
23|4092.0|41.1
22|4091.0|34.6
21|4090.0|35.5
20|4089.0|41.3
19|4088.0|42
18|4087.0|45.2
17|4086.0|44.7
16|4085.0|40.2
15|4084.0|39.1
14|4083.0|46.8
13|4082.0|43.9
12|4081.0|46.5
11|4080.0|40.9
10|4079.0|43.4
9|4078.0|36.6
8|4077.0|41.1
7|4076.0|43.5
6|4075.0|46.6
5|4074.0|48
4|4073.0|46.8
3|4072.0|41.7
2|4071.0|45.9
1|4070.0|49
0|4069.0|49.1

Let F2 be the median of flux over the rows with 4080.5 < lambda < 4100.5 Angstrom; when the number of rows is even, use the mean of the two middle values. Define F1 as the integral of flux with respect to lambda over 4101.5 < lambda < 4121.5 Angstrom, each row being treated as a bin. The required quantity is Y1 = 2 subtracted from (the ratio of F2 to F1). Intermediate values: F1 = 725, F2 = 41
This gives -1.944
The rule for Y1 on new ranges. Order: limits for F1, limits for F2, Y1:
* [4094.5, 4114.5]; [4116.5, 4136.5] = -1.933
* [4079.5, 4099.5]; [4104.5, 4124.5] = -1.952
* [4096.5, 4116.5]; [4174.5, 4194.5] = -1.918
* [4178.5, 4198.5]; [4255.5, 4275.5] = -1.952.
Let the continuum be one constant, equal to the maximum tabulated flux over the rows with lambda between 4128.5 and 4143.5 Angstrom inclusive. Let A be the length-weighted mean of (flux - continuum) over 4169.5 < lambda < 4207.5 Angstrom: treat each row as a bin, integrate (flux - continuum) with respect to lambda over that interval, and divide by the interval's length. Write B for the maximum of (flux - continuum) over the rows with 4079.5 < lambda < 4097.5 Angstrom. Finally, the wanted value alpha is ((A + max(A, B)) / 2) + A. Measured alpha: 3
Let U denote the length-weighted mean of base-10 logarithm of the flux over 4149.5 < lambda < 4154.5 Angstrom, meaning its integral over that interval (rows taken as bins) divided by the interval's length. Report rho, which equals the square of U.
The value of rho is 2.90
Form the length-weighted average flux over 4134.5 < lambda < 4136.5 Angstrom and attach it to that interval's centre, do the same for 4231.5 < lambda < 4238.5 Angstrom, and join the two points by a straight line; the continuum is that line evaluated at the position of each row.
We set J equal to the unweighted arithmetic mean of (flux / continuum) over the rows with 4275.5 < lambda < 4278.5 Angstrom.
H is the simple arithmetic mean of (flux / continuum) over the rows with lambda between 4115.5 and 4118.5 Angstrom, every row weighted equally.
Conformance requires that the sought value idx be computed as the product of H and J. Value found 0.72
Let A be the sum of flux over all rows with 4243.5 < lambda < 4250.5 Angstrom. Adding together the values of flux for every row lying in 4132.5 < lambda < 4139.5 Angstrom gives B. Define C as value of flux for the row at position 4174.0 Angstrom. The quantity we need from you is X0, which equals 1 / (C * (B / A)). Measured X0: 0.0197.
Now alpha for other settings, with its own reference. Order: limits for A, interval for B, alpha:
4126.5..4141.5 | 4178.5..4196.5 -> -3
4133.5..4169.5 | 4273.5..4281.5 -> 1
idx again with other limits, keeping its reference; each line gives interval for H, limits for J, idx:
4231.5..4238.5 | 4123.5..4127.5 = 0.92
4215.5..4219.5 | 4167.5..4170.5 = 1.07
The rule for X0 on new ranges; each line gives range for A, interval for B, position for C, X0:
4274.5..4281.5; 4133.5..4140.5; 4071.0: 0.0230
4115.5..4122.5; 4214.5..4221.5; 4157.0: 0.0150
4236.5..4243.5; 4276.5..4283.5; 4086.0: 0.0243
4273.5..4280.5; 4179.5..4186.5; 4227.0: 0.0199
